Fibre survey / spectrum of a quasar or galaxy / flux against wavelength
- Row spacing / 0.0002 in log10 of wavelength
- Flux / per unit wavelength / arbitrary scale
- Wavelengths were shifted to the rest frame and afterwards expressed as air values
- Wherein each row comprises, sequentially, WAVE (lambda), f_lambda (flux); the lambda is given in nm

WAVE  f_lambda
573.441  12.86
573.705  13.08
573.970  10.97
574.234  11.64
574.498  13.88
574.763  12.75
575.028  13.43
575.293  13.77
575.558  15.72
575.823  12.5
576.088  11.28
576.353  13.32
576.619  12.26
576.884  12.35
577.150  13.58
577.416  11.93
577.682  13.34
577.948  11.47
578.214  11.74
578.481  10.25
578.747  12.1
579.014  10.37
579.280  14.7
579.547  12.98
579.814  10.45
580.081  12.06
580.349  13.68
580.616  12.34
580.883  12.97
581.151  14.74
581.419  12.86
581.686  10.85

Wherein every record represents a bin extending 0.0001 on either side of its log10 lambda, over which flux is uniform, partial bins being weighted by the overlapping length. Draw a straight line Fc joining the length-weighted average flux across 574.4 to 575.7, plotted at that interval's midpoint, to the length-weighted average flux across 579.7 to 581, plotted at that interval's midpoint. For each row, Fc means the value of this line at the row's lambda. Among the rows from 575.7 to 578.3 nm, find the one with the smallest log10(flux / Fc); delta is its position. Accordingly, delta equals 576.088 nm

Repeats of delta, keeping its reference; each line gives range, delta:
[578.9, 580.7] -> 579.014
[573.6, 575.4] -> 573.970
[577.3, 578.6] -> 578.481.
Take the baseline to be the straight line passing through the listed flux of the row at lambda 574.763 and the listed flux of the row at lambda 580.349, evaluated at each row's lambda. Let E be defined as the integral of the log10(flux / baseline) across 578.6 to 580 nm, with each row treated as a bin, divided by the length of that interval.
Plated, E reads -0.052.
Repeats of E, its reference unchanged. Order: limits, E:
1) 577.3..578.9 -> -0.054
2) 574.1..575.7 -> 0.023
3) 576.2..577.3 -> -0.009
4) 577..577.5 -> -0.012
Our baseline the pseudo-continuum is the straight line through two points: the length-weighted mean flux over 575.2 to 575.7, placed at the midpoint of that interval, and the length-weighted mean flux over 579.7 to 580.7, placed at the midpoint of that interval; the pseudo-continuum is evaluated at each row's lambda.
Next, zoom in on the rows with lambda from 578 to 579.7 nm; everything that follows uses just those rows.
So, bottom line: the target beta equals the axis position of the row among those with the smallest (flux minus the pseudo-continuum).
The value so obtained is 578.481 nm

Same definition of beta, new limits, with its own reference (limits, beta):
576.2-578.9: 578.481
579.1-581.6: 579.814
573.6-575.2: 573.970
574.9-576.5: 576.088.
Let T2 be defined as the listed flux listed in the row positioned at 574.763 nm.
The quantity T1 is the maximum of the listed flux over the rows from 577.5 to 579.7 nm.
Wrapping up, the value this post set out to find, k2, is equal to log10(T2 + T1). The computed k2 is 1.44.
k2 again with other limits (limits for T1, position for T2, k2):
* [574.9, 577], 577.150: 1.47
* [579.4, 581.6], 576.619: 1.43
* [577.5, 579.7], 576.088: 1.41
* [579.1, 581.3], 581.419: 1.44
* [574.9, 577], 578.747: 1.44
